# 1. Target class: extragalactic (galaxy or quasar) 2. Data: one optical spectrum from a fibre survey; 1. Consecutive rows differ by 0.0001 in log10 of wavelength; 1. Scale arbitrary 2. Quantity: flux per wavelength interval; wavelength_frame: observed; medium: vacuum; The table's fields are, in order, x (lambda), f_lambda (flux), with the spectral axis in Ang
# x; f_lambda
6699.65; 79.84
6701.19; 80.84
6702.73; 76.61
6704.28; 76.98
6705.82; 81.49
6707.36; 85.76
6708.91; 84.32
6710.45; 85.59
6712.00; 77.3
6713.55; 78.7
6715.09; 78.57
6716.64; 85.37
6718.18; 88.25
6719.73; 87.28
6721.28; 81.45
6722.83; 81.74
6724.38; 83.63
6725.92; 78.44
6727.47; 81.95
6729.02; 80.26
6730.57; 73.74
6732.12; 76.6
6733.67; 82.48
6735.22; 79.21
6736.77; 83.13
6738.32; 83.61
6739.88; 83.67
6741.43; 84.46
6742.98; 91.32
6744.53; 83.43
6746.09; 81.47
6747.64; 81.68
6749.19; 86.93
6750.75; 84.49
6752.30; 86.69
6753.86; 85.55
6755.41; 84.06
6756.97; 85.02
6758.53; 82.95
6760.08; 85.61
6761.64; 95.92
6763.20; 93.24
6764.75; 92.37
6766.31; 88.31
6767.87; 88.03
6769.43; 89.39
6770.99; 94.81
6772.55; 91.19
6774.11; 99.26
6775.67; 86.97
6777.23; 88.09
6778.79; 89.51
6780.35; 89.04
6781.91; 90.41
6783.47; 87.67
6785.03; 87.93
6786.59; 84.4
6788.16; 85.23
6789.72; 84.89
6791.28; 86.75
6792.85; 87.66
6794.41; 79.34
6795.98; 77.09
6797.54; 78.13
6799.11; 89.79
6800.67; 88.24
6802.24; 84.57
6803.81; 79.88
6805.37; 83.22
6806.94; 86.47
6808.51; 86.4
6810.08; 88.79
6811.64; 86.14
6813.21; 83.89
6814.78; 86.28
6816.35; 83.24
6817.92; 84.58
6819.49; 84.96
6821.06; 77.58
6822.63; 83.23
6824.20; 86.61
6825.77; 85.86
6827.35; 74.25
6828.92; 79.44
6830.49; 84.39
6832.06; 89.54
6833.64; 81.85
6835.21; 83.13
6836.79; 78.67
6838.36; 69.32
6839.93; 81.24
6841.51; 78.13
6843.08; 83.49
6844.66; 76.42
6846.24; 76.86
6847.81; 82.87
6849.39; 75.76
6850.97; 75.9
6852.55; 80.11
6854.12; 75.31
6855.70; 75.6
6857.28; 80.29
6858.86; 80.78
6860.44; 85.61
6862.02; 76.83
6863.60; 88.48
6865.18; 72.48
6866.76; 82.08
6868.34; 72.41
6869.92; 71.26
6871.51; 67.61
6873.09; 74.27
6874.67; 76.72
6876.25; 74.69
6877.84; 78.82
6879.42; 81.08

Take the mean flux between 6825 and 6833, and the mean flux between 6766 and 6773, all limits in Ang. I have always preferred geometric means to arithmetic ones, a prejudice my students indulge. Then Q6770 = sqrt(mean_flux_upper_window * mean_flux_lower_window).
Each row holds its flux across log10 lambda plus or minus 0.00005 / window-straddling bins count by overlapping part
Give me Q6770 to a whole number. 86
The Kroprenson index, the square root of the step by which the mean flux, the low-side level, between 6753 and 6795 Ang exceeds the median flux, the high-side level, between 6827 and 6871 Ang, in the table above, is 3.0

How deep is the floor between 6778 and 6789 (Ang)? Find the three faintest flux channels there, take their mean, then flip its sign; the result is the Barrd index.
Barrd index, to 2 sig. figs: -86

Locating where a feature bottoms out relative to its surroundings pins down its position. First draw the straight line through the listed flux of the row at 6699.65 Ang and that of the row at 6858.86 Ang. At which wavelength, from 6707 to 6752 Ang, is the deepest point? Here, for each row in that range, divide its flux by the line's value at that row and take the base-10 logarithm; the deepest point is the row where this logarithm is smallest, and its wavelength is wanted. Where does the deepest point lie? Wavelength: 6730.57 Ang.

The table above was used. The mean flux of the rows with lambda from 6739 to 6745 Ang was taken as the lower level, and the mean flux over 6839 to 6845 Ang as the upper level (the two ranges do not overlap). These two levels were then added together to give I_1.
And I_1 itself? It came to 166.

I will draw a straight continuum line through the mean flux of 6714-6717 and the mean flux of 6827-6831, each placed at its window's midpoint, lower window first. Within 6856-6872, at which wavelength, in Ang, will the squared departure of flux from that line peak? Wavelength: 6871.51 Ang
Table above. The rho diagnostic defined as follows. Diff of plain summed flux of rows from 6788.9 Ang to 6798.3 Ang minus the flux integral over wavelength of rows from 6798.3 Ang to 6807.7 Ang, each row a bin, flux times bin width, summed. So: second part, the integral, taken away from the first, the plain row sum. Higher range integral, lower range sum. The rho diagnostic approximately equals -308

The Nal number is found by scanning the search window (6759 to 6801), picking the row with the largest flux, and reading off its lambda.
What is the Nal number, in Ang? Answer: 6774.11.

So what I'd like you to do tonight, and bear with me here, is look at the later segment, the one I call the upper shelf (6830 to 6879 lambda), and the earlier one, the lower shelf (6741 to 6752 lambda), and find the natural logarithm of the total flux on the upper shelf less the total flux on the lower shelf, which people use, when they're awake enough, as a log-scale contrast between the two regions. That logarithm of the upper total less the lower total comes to 7.52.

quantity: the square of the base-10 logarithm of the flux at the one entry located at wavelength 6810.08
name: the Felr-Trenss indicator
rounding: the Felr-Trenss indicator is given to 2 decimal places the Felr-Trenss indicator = 3.80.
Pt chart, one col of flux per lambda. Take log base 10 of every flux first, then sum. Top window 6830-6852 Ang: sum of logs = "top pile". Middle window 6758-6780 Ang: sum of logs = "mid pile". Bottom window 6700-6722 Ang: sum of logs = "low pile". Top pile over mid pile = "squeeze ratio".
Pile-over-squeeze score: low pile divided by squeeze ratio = 27.56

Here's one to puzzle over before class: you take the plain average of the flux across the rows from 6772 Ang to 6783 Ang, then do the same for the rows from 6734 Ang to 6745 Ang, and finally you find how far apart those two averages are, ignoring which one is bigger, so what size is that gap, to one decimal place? 6.5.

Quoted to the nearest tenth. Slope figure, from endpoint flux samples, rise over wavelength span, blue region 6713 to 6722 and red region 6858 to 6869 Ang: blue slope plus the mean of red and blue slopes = 0.1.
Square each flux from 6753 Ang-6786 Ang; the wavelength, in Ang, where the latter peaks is 6774.11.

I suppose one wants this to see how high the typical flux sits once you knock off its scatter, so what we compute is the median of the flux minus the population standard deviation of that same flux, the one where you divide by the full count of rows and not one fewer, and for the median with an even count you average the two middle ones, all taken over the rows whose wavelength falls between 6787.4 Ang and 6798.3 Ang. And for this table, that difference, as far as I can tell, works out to 80.8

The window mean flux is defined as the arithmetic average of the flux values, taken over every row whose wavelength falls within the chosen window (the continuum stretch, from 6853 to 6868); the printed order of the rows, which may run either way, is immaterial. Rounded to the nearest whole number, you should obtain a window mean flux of 80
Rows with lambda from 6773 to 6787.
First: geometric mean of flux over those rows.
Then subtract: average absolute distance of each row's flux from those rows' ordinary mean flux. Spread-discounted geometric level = 87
